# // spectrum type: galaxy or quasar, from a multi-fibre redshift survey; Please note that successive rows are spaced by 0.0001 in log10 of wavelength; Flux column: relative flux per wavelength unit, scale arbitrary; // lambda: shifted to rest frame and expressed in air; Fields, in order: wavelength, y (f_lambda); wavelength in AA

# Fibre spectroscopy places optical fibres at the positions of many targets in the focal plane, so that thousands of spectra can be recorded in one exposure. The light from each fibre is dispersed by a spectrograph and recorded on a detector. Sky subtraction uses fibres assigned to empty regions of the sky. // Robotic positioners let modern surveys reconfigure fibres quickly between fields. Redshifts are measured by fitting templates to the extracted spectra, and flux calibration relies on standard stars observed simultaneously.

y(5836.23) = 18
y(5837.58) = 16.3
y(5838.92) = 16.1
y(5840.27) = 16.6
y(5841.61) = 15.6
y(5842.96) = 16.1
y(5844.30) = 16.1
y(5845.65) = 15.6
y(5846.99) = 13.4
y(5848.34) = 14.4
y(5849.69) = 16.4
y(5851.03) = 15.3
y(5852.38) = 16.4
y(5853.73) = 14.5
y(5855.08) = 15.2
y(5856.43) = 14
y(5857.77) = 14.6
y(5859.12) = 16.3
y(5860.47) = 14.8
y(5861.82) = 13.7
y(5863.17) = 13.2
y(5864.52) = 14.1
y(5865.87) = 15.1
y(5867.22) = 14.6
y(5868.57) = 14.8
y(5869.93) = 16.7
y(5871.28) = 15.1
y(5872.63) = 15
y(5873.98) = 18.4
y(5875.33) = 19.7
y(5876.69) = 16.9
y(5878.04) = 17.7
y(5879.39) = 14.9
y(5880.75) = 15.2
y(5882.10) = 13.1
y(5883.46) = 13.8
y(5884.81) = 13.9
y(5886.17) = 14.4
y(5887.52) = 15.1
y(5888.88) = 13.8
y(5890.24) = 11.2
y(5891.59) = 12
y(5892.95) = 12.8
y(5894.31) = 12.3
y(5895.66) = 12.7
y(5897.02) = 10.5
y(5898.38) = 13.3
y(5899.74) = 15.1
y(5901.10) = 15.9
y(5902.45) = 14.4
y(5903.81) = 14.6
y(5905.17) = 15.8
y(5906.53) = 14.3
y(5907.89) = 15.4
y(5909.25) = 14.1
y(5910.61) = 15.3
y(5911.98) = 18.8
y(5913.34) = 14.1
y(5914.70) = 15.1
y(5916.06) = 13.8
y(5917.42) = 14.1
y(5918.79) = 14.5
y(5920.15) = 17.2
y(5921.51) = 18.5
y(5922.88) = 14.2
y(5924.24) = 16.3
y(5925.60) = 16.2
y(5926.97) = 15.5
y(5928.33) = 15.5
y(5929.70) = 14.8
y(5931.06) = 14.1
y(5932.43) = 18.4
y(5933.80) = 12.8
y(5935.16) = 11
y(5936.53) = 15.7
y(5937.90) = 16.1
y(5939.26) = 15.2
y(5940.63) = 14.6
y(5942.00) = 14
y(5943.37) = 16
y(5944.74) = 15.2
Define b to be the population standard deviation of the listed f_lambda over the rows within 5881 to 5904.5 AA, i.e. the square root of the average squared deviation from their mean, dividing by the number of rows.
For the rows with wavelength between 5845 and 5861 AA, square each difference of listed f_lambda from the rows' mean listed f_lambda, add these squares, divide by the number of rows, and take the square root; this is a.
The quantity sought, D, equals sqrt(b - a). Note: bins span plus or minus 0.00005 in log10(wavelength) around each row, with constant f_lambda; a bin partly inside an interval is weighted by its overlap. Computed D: 0.7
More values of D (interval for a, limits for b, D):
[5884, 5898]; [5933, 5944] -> 0.5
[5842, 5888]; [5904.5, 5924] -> 0.4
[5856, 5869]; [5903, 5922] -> 0.9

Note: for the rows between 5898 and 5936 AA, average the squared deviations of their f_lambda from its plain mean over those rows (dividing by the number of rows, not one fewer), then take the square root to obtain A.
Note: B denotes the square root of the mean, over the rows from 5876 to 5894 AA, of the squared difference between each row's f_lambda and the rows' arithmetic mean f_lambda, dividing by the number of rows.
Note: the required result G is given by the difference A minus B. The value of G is -0.1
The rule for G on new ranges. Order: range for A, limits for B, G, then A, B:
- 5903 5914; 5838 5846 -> 1.1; 1.45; 0.3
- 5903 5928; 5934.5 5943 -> -0.2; 1.45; 1.7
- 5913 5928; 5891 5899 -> 0.5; 1.43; 0.9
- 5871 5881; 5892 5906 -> 0.1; 1.73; 1.6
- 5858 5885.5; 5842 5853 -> 0.7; 1.72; 1.0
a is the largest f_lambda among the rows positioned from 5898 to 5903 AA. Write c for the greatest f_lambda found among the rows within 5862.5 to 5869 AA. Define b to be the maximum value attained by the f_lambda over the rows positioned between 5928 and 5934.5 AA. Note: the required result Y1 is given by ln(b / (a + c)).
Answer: -0.52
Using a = 15.9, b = 18.4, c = 15.1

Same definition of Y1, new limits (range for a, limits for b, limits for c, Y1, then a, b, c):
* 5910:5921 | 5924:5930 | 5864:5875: -0.83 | 18.8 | 16.3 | 18.4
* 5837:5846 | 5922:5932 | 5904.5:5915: -0.78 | 16.6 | 16.3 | 18.8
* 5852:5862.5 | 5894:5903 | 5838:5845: -0.73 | 16.4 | 15.9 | 16.6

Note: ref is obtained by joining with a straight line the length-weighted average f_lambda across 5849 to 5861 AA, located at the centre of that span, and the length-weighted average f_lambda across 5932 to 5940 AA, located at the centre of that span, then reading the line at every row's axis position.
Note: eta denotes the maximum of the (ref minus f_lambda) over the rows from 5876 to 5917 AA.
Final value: 4.5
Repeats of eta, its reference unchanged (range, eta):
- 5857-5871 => 2.0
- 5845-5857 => 1.9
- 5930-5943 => 3.8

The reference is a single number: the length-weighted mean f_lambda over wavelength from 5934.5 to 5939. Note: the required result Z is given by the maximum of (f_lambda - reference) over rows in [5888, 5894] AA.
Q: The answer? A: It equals -0.6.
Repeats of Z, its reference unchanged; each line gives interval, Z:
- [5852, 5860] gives 2.0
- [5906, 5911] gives 1.0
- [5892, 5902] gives 1.5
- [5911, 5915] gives 4.4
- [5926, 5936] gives 4.0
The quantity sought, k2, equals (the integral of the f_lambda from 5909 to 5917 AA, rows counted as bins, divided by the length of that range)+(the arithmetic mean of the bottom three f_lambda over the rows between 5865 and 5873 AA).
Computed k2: 30.0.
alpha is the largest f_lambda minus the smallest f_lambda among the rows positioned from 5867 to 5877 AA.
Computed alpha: 5.1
